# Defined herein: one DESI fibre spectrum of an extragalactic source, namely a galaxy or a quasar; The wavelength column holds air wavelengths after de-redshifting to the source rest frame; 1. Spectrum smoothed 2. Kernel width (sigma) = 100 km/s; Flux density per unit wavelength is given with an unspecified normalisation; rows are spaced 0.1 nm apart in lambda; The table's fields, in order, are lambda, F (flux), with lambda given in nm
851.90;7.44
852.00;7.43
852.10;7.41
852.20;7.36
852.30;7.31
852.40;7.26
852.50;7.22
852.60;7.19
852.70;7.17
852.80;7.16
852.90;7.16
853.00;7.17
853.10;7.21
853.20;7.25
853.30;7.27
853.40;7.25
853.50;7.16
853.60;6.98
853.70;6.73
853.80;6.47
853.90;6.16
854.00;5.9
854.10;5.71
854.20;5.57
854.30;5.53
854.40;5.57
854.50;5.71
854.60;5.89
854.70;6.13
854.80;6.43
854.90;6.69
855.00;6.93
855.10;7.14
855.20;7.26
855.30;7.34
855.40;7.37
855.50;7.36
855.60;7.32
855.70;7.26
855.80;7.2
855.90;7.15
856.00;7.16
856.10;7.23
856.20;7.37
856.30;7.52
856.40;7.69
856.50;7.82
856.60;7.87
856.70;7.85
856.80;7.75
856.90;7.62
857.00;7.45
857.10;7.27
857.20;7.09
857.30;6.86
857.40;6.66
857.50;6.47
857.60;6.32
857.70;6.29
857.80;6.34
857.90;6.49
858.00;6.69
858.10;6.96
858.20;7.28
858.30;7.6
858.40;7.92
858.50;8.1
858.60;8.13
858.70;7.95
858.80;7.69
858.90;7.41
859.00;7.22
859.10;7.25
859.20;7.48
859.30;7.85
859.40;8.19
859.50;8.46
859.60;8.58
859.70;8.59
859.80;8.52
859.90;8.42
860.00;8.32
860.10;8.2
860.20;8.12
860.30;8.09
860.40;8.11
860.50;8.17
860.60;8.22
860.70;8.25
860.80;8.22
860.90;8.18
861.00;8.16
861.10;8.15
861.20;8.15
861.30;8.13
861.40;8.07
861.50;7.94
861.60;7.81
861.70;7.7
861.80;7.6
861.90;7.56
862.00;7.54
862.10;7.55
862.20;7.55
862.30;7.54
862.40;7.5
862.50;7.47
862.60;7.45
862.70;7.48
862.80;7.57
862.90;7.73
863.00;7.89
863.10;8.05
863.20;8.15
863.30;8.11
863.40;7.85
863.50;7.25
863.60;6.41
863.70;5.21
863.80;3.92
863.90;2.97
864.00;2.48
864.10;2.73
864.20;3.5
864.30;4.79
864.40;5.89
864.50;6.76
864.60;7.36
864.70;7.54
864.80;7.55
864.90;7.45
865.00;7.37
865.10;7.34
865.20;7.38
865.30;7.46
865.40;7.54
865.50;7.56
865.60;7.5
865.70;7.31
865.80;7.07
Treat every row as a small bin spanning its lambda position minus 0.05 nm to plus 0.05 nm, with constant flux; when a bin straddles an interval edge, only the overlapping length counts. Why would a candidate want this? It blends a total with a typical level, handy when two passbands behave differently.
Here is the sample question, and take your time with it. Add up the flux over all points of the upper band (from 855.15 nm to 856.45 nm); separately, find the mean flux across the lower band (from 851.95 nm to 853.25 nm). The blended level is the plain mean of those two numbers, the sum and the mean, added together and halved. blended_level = 51.2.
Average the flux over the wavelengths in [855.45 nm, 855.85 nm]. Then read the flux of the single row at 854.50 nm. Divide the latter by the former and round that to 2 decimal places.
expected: 0.78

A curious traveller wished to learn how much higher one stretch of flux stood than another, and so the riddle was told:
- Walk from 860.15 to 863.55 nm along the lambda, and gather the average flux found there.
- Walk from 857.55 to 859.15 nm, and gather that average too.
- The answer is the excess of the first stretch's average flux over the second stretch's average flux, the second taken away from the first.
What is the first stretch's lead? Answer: 0.63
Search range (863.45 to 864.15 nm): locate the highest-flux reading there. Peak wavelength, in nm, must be 863.50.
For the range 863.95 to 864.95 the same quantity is 864.80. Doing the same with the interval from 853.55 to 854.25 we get 853.60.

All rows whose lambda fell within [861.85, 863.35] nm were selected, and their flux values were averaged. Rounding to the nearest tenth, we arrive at 7.7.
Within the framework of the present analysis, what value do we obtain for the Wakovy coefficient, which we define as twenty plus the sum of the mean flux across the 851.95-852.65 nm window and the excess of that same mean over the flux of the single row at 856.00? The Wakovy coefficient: 27.5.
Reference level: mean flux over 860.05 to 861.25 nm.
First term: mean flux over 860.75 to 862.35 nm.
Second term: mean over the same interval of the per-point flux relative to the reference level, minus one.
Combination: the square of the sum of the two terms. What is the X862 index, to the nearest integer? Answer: 61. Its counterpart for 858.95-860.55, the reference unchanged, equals 65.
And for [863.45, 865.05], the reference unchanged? 28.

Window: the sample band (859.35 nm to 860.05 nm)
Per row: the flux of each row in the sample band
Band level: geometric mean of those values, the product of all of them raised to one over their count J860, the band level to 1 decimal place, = 8.4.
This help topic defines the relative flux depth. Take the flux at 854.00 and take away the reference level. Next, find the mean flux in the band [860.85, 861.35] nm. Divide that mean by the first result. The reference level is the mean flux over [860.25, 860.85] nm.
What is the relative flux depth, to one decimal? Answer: -3.6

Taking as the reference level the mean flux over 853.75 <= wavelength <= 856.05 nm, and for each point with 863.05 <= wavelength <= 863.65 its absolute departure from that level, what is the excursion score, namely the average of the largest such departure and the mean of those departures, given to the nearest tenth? 1.3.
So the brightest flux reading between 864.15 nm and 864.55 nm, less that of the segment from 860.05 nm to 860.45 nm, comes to -1.4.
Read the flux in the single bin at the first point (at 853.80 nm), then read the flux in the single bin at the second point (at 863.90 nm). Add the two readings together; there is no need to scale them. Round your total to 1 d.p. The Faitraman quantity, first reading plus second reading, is 9.4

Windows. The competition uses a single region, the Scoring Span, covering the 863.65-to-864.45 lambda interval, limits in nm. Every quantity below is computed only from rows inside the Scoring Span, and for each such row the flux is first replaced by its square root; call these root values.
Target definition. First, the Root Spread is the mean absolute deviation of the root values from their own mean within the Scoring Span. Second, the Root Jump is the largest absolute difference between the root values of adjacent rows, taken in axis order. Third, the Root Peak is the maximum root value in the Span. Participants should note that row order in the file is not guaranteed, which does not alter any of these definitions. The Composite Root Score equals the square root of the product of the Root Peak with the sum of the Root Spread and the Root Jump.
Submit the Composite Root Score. 1.18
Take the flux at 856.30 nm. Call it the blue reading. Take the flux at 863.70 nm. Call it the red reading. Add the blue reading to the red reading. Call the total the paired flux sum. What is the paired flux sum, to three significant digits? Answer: 12.7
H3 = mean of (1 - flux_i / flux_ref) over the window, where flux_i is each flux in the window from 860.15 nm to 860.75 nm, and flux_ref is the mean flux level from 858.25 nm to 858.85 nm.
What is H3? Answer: -0.033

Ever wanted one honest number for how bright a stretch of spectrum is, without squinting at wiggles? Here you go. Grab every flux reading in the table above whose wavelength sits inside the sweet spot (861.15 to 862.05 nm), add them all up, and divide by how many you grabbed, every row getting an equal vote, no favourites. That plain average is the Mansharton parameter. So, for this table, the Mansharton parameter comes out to 7.8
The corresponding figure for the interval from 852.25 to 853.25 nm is 7.2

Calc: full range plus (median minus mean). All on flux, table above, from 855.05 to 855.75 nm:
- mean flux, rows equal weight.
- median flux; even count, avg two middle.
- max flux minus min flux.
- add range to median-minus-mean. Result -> 0.26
